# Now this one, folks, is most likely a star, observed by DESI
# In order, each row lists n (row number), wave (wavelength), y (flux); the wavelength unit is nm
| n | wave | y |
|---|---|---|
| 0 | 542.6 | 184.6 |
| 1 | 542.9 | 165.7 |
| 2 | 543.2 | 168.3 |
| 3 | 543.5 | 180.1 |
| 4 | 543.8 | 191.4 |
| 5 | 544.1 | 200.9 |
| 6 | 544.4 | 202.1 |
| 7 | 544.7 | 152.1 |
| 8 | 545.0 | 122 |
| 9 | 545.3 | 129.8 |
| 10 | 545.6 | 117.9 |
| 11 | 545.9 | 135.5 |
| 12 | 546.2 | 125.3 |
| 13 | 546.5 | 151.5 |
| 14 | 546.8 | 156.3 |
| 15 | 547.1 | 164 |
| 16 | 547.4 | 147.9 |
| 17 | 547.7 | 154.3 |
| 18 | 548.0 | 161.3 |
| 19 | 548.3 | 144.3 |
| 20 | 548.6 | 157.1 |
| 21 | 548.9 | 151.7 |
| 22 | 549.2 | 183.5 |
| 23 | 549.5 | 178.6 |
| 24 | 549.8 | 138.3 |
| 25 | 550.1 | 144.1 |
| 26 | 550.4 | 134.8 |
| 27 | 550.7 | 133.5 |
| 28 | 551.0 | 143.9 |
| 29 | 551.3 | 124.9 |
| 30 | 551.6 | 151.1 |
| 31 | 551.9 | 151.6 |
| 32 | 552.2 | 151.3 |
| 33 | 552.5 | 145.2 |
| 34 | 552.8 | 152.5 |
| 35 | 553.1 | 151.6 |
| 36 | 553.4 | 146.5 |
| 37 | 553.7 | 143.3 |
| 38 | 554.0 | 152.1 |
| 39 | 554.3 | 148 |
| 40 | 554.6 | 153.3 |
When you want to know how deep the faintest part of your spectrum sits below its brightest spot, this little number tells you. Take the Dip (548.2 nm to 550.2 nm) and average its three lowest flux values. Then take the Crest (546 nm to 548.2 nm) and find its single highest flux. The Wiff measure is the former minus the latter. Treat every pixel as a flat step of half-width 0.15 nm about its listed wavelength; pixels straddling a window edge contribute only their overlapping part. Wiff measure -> -22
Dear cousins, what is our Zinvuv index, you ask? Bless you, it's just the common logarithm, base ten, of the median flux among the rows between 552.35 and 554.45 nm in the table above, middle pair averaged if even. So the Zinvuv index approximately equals 2.17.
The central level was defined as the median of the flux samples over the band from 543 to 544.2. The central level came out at 186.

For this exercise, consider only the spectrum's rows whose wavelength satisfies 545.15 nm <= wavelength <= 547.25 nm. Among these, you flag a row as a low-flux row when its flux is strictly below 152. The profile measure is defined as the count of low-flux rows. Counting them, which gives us 5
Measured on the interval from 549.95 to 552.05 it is 7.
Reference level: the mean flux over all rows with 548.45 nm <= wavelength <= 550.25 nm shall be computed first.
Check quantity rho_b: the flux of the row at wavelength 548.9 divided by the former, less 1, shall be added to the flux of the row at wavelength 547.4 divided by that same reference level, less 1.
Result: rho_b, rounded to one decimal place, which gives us -0.1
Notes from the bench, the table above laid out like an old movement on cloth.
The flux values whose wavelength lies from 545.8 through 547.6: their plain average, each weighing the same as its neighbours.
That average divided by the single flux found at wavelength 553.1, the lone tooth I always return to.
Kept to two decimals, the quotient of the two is 0.97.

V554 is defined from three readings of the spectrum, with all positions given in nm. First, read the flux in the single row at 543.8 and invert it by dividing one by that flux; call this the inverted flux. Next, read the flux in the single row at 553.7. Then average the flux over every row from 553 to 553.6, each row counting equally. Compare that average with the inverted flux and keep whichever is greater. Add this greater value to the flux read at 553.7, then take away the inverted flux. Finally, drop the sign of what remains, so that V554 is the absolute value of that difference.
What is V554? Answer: 292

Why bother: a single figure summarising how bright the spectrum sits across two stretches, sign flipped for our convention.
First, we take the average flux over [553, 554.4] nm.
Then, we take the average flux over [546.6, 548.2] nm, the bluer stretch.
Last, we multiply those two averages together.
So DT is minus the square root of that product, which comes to -152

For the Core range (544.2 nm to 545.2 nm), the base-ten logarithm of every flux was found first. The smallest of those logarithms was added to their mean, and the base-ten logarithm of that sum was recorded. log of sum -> 0.631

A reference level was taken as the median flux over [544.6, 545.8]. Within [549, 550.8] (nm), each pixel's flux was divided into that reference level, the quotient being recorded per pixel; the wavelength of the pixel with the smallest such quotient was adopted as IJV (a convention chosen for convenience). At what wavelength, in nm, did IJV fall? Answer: 549.2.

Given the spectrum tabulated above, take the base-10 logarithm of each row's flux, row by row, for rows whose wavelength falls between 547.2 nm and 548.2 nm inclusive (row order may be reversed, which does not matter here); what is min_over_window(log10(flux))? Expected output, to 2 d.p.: 2.17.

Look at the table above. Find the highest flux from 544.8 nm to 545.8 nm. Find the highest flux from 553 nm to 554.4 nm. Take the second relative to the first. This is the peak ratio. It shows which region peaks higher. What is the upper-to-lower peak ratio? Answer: 1.17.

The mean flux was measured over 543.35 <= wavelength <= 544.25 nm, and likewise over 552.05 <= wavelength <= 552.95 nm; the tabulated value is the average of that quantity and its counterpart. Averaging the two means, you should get 170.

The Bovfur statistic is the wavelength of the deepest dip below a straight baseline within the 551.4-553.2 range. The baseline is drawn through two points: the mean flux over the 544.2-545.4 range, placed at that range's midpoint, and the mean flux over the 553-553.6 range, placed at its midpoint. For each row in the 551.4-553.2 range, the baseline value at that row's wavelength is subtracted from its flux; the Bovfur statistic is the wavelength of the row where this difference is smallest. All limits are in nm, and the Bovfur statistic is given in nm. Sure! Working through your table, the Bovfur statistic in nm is 552.5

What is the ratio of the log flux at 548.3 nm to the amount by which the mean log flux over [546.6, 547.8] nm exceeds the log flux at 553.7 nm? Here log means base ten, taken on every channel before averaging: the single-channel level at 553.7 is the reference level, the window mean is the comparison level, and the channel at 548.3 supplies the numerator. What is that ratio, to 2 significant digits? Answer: 61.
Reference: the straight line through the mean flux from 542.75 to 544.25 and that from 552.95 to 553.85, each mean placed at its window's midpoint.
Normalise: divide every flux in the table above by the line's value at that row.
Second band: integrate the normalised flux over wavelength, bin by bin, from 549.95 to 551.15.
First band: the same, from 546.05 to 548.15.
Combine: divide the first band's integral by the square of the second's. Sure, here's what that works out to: 1.7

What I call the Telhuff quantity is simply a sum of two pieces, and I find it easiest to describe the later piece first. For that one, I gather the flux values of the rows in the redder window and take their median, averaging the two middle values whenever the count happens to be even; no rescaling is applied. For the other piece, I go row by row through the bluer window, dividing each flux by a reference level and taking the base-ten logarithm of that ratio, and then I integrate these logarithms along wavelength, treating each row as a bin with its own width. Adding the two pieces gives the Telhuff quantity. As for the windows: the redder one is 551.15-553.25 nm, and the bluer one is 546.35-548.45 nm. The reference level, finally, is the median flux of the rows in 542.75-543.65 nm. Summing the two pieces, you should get 151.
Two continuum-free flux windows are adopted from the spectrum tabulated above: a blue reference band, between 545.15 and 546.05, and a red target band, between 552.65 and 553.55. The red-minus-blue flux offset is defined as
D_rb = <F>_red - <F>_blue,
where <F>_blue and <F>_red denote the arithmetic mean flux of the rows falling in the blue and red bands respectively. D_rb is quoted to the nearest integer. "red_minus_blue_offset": 22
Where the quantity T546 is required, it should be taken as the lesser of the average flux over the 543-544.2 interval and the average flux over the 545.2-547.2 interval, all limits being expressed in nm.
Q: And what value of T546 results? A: 140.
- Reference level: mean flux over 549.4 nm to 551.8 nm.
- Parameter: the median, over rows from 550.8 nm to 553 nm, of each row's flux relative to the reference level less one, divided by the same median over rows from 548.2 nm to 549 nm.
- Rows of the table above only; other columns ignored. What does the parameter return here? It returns 0.9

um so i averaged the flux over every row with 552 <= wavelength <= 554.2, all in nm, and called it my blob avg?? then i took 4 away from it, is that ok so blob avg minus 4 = 145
